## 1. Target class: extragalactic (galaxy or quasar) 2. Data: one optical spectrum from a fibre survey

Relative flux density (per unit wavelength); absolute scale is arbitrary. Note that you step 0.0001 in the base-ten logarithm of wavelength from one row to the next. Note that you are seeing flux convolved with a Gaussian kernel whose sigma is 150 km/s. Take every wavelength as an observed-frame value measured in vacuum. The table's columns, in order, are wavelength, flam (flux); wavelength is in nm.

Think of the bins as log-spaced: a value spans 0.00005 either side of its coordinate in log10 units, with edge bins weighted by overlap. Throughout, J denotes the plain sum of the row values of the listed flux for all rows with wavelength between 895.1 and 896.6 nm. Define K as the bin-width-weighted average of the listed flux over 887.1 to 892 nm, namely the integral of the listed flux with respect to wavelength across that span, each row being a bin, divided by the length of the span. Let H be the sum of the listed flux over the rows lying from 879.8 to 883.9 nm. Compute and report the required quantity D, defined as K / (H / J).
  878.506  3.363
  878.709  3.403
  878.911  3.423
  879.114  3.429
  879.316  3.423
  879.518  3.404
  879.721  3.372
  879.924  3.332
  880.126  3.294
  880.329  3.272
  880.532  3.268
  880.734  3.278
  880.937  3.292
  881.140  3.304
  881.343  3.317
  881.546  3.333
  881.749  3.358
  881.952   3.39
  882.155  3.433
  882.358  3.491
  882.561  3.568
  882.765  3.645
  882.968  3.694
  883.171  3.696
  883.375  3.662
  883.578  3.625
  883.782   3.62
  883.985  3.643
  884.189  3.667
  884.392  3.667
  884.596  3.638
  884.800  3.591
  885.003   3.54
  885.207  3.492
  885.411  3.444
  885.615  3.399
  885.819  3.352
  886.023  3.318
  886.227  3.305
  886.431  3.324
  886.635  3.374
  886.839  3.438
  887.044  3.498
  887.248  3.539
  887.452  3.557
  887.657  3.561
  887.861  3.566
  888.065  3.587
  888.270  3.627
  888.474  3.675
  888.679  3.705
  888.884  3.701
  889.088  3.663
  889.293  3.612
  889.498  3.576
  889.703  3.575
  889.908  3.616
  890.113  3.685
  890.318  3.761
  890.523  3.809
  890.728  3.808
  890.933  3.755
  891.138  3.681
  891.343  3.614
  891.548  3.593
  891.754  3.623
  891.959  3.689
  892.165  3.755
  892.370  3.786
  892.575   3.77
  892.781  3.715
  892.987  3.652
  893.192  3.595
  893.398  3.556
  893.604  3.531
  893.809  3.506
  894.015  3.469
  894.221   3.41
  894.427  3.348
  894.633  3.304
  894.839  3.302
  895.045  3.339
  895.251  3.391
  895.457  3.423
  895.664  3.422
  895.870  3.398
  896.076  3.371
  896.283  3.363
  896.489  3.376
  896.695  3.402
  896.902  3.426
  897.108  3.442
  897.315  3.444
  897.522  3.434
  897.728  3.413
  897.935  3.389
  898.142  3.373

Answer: 1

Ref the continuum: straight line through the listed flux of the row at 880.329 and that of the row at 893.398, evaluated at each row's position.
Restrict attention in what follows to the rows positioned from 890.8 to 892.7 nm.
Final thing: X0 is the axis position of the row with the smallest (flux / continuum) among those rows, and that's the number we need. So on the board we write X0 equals 891.548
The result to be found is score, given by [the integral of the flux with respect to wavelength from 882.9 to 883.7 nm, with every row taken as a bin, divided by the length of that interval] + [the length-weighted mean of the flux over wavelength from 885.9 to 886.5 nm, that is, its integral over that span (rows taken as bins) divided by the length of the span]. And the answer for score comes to 6.98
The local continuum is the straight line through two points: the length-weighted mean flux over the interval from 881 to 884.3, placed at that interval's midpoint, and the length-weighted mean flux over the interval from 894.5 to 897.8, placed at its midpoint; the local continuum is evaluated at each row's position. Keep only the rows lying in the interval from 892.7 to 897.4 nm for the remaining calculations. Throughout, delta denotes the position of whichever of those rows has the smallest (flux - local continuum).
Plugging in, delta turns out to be 894.633 nm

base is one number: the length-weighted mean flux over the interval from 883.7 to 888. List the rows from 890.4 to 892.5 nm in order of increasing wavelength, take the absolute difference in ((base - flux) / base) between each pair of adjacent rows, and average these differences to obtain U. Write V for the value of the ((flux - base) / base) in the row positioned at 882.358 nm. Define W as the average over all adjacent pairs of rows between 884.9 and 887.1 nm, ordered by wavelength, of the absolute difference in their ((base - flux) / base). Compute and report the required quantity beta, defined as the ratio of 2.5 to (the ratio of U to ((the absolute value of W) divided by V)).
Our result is -726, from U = 0.0130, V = 0.00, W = 0.0122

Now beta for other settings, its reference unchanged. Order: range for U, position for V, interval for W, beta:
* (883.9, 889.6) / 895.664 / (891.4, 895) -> -136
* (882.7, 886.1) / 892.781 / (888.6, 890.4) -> 50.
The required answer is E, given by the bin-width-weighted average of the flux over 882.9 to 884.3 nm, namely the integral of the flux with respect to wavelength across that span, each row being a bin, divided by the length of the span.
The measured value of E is 3.66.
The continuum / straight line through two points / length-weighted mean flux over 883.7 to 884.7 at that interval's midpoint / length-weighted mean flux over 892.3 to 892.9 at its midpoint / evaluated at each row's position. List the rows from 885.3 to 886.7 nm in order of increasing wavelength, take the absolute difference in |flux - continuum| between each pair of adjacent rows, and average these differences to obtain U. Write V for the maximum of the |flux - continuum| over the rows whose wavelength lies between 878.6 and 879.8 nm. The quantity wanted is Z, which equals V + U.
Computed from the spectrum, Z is 0.26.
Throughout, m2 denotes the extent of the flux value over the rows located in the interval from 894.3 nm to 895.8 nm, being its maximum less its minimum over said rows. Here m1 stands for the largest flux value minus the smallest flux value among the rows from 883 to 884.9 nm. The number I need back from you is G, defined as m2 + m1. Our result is 0.23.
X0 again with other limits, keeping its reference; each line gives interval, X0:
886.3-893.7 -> 886.431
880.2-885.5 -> 880.532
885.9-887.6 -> 886.227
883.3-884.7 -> 884.596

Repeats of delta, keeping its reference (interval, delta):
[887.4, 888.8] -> 887.452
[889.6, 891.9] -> 889.703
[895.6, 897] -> 896.283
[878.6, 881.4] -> 880.532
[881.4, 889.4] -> 881.546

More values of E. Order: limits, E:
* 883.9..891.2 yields 3.58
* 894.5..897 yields 3.38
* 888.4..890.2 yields 3.64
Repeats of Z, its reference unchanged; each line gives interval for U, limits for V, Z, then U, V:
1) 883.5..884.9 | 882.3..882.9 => 0.15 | 0.017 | 0.13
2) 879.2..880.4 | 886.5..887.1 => 0.34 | 0.033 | 0.30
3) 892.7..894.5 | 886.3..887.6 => 0.40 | 0.048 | 0.35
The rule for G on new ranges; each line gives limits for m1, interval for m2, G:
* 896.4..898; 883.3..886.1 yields 0.42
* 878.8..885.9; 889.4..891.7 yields 0.66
